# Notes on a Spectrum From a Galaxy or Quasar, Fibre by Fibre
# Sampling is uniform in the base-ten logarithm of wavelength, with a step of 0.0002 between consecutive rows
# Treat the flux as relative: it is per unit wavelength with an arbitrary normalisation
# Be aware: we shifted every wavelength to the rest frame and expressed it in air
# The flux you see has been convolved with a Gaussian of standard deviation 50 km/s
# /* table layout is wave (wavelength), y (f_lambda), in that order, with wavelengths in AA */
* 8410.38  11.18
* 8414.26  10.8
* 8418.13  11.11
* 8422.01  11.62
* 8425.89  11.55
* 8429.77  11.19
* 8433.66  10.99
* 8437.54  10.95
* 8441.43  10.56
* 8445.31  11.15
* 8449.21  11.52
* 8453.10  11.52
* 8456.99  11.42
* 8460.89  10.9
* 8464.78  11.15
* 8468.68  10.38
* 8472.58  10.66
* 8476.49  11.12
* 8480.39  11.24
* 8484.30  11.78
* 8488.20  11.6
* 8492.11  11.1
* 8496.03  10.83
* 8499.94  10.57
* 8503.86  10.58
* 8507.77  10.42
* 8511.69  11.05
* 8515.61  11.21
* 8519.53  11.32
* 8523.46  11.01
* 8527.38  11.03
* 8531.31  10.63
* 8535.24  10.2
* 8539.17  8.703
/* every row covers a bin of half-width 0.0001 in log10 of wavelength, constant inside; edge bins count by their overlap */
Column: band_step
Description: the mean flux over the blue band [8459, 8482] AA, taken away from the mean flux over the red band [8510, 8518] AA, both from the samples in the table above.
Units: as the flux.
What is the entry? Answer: 0.2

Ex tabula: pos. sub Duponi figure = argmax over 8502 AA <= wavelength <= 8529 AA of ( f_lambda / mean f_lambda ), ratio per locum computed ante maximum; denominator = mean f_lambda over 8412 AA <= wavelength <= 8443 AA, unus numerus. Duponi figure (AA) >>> 8519.53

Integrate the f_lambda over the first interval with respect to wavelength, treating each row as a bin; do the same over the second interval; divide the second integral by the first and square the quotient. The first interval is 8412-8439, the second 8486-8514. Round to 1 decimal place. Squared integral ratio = 1.0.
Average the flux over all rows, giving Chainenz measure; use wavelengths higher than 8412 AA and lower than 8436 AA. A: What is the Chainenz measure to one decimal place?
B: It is 11.2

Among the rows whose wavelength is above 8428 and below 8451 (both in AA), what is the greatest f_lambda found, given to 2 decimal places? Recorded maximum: 11.52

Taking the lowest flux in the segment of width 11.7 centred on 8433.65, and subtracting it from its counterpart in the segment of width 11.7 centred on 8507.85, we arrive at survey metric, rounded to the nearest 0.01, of -0.53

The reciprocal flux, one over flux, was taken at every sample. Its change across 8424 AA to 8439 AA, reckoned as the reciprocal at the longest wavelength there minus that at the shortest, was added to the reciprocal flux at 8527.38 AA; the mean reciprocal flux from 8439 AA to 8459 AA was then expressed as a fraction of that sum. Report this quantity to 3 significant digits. 0.934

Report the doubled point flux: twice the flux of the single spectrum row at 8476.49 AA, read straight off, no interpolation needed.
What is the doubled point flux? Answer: 22.2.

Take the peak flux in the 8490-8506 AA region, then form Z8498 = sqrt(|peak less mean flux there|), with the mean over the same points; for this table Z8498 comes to 0.57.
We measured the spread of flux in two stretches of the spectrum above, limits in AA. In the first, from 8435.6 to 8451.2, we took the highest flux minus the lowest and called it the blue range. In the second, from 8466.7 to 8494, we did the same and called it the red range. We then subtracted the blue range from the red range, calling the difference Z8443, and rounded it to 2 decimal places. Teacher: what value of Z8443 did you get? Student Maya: 0.44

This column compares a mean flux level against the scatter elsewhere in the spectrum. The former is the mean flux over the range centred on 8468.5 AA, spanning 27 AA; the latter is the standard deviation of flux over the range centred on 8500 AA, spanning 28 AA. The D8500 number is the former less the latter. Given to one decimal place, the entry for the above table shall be 10.6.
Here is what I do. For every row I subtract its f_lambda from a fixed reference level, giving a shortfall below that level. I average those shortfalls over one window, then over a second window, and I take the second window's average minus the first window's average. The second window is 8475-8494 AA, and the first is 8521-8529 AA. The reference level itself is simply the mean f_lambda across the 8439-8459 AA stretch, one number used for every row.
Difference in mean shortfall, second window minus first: -0.3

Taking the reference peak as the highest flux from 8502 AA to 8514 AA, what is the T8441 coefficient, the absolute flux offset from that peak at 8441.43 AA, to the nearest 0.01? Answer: 0.49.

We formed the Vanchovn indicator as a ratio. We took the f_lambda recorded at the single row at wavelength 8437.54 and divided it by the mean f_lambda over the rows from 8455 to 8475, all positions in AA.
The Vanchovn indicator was 1.004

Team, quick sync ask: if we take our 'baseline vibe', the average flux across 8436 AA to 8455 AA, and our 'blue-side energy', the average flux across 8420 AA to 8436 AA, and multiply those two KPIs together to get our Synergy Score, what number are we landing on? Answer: 126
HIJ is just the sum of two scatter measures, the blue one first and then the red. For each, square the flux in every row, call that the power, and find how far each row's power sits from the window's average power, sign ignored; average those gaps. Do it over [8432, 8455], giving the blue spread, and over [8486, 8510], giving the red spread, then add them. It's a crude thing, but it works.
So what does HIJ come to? 13.6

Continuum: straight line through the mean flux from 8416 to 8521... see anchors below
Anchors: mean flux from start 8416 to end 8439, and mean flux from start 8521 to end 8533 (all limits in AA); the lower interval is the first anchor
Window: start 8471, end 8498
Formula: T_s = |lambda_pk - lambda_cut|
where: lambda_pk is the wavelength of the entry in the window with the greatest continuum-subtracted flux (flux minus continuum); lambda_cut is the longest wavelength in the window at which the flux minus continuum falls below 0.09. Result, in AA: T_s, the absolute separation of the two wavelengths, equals 11.7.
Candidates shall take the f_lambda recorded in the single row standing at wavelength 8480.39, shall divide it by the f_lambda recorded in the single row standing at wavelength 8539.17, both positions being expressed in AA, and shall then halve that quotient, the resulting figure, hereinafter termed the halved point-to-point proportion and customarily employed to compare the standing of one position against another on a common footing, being 0.65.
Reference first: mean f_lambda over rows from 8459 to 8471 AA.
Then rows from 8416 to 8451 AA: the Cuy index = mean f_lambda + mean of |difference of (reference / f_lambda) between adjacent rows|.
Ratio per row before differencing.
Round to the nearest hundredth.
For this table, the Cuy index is 11.21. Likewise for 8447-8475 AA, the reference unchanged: 11.11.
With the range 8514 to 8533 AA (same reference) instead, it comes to 11.06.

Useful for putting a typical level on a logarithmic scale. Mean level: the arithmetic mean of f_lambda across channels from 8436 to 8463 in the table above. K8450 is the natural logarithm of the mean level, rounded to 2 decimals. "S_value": 2.41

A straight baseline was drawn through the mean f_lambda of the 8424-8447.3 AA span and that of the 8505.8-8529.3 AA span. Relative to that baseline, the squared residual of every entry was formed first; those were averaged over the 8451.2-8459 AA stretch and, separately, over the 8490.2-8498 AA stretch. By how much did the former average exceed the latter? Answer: 0.16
